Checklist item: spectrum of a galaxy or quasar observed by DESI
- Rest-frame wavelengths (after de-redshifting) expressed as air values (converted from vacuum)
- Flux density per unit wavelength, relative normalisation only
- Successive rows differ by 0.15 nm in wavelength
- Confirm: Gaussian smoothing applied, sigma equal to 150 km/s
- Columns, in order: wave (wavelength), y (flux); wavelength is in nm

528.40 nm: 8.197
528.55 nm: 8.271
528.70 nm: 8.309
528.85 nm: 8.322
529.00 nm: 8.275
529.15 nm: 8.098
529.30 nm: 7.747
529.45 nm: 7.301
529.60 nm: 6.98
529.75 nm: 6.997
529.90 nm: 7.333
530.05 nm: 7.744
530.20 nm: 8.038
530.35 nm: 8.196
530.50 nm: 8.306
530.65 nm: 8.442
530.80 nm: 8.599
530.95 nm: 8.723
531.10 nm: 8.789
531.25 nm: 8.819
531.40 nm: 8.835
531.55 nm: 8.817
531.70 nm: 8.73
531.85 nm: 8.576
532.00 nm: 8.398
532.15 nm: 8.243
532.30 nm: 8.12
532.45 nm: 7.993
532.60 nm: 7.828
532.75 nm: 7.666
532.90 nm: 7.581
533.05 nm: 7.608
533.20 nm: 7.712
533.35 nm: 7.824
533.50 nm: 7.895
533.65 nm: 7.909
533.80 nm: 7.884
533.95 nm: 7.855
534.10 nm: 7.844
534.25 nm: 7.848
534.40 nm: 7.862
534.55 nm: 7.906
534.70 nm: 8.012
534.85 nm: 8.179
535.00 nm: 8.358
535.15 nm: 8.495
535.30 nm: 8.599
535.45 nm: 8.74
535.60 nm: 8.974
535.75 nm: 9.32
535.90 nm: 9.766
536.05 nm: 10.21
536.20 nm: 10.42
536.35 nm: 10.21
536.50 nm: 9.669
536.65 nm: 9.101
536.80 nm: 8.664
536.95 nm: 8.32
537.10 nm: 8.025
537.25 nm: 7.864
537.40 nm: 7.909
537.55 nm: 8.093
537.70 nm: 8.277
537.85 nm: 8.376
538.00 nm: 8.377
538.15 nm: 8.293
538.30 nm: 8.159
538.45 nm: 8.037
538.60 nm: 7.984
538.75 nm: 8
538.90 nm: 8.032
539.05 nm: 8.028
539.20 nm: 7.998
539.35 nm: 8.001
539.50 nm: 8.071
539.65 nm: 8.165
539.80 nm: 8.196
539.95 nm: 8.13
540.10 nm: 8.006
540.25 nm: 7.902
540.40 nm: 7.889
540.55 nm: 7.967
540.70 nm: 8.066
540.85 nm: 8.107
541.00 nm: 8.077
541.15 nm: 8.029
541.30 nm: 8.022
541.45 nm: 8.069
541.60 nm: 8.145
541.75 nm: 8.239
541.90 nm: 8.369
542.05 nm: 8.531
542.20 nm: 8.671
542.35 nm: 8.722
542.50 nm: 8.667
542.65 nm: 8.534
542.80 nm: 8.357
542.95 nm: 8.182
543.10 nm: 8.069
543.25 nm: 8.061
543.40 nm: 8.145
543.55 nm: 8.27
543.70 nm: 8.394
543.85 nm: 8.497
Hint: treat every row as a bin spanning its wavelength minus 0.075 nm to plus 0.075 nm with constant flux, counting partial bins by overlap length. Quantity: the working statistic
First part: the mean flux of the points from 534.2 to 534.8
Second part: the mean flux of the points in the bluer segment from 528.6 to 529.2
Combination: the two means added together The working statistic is 16.2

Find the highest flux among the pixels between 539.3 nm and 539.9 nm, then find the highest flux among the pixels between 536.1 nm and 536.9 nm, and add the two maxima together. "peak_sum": 18.6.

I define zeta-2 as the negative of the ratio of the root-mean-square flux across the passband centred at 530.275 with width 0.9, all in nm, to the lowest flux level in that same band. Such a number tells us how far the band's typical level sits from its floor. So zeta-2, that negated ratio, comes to -1.09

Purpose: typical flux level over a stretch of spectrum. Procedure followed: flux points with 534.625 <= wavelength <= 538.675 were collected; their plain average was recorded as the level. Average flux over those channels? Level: 8.7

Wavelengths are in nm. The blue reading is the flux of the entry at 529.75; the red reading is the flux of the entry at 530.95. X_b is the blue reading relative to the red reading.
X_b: 0.80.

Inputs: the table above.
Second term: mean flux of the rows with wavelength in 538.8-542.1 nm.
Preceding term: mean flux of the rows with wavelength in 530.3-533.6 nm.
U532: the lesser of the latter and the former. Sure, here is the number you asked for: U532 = 8.09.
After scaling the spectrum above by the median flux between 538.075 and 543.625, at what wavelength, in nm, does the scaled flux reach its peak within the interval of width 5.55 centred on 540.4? 542.35 nm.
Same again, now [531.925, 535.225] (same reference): 535.15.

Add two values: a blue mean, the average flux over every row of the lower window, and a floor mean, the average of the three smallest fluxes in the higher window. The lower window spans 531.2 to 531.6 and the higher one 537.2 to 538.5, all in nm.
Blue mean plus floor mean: 16.76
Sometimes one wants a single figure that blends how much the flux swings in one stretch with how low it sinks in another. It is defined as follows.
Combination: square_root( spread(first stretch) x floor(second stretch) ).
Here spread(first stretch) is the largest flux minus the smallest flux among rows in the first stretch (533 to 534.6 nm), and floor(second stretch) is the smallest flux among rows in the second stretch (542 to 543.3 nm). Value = 1.6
